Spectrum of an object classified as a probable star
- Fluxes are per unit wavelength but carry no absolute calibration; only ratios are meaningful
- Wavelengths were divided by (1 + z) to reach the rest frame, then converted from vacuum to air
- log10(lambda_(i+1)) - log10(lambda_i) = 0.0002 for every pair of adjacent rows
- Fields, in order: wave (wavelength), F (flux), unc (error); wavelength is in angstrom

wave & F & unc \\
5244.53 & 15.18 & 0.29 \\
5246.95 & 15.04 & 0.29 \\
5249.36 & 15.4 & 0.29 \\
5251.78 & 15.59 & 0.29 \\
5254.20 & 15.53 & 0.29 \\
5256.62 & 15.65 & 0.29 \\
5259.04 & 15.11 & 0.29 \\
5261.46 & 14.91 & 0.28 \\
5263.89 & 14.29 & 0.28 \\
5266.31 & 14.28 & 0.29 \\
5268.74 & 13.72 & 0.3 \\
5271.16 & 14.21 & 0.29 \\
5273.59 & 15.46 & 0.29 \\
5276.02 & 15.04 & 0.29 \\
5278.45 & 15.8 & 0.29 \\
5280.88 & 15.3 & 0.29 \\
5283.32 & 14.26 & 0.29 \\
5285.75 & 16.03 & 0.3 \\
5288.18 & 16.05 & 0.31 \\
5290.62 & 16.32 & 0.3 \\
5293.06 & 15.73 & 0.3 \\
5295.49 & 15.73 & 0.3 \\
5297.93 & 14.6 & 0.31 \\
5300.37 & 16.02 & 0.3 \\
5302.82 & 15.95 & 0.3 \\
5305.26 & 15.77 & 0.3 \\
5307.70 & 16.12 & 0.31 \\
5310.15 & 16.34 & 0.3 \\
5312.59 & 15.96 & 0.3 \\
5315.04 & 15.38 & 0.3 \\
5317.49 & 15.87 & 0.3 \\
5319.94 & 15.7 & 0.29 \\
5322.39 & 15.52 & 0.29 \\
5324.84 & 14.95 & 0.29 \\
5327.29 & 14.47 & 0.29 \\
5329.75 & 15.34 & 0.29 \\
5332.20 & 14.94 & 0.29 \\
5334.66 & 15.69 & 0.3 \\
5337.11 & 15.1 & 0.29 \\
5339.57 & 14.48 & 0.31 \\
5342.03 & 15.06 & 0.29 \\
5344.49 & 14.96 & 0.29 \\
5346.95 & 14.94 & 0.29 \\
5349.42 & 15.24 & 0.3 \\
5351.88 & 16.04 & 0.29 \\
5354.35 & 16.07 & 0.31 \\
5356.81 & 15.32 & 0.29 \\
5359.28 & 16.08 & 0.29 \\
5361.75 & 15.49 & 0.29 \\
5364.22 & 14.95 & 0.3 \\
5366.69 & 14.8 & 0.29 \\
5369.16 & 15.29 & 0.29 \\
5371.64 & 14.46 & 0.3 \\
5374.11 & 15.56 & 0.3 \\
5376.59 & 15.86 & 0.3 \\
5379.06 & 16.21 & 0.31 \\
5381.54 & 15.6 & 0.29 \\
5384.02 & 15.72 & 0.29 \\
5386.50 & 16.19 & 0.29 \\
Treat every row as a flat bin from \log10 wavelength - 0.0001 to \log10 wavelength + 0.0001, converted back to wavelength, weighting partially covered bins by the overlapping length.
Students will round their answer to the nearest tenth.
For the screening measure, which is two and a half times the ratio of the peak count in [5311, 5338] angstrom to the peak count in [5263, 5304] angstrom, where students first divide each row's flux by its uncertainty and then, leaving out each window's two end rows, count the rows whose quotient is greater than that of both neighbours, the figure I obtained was 1.5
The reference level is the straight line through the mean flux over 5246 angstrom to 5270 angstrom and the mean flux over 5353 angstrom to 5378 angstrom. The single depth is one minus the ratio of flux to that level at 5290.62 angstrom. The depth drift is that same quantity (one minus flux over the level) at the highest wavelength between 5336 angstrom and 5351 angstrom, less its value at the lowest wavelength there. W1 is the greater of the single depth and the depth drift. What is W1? -0.006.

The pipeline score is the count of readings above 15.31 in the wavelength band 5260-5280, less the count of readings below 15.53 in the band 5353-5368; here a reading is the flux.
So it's -2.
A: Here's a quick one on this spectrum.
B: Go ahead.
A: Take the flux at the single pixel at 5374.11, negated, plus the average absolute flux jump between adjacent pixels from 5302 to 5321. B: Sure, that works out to -15.2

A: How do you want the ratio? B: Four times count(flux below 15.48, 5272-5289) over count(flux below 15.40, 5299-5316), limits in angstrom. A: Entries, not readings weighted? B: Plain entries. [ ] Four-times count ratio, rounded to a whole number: 16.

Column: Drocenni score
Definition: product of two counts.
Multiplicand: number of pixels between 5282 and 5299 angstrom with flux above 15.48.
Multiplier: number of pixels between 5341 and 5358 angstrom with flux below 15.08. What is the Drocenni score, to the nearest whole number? 15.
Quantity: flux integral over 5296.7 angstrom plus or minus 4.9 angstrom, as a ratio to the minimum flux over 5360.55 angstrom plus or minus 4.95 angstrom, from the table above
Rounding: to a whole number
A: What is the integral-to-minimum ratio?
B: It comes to 10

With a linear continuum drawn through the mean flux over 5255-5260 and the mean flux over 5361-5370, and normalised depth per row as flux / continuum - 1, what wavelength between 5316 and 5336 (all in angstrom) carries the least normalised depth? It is 5327.29 angstrom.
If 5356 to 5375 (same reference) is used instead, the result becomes 5371.64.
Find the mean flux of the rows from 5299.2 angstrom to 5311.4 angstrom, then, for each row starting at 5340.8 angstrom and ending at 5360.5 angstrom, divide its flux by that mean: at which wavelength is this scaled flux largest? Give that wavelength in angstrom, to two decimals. 5359.28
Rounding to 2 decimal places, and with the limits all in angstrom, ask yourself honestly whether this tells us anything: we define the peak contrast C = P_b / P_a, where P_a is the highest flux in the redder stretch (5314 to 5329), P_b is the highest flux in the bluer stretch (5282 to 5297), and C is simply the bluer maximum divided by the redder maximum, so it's 1.03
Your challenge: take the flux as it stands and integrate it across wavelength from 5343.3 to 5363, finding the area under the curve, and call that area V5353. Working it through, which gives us 306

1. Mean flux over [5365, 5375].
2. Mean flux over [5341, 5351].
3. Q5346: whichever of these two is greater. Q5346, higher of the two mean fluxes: 15.1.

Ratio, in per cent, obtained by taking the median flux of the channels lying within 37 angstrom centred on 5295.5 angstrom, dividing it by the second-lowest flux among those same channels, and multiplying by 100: 109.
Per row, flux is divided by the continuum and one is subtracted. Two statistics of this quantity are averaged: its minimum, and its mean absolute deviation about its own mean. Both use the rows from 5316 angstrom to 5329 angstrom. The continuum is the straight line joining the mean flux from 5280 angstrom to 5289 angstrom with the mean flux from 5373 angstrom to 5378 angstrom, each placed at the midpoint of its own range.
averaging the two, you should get -0.019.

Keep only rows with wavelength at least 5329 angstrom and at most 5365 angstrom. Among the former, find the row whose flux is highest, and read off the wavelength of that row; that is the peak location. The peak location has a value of 5359.28 angstrom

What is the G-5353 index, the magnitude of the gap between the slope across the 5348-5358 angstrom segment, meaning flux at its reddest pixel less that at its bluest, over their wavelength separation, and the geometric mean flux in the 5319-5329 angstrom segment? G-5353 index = 15.1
